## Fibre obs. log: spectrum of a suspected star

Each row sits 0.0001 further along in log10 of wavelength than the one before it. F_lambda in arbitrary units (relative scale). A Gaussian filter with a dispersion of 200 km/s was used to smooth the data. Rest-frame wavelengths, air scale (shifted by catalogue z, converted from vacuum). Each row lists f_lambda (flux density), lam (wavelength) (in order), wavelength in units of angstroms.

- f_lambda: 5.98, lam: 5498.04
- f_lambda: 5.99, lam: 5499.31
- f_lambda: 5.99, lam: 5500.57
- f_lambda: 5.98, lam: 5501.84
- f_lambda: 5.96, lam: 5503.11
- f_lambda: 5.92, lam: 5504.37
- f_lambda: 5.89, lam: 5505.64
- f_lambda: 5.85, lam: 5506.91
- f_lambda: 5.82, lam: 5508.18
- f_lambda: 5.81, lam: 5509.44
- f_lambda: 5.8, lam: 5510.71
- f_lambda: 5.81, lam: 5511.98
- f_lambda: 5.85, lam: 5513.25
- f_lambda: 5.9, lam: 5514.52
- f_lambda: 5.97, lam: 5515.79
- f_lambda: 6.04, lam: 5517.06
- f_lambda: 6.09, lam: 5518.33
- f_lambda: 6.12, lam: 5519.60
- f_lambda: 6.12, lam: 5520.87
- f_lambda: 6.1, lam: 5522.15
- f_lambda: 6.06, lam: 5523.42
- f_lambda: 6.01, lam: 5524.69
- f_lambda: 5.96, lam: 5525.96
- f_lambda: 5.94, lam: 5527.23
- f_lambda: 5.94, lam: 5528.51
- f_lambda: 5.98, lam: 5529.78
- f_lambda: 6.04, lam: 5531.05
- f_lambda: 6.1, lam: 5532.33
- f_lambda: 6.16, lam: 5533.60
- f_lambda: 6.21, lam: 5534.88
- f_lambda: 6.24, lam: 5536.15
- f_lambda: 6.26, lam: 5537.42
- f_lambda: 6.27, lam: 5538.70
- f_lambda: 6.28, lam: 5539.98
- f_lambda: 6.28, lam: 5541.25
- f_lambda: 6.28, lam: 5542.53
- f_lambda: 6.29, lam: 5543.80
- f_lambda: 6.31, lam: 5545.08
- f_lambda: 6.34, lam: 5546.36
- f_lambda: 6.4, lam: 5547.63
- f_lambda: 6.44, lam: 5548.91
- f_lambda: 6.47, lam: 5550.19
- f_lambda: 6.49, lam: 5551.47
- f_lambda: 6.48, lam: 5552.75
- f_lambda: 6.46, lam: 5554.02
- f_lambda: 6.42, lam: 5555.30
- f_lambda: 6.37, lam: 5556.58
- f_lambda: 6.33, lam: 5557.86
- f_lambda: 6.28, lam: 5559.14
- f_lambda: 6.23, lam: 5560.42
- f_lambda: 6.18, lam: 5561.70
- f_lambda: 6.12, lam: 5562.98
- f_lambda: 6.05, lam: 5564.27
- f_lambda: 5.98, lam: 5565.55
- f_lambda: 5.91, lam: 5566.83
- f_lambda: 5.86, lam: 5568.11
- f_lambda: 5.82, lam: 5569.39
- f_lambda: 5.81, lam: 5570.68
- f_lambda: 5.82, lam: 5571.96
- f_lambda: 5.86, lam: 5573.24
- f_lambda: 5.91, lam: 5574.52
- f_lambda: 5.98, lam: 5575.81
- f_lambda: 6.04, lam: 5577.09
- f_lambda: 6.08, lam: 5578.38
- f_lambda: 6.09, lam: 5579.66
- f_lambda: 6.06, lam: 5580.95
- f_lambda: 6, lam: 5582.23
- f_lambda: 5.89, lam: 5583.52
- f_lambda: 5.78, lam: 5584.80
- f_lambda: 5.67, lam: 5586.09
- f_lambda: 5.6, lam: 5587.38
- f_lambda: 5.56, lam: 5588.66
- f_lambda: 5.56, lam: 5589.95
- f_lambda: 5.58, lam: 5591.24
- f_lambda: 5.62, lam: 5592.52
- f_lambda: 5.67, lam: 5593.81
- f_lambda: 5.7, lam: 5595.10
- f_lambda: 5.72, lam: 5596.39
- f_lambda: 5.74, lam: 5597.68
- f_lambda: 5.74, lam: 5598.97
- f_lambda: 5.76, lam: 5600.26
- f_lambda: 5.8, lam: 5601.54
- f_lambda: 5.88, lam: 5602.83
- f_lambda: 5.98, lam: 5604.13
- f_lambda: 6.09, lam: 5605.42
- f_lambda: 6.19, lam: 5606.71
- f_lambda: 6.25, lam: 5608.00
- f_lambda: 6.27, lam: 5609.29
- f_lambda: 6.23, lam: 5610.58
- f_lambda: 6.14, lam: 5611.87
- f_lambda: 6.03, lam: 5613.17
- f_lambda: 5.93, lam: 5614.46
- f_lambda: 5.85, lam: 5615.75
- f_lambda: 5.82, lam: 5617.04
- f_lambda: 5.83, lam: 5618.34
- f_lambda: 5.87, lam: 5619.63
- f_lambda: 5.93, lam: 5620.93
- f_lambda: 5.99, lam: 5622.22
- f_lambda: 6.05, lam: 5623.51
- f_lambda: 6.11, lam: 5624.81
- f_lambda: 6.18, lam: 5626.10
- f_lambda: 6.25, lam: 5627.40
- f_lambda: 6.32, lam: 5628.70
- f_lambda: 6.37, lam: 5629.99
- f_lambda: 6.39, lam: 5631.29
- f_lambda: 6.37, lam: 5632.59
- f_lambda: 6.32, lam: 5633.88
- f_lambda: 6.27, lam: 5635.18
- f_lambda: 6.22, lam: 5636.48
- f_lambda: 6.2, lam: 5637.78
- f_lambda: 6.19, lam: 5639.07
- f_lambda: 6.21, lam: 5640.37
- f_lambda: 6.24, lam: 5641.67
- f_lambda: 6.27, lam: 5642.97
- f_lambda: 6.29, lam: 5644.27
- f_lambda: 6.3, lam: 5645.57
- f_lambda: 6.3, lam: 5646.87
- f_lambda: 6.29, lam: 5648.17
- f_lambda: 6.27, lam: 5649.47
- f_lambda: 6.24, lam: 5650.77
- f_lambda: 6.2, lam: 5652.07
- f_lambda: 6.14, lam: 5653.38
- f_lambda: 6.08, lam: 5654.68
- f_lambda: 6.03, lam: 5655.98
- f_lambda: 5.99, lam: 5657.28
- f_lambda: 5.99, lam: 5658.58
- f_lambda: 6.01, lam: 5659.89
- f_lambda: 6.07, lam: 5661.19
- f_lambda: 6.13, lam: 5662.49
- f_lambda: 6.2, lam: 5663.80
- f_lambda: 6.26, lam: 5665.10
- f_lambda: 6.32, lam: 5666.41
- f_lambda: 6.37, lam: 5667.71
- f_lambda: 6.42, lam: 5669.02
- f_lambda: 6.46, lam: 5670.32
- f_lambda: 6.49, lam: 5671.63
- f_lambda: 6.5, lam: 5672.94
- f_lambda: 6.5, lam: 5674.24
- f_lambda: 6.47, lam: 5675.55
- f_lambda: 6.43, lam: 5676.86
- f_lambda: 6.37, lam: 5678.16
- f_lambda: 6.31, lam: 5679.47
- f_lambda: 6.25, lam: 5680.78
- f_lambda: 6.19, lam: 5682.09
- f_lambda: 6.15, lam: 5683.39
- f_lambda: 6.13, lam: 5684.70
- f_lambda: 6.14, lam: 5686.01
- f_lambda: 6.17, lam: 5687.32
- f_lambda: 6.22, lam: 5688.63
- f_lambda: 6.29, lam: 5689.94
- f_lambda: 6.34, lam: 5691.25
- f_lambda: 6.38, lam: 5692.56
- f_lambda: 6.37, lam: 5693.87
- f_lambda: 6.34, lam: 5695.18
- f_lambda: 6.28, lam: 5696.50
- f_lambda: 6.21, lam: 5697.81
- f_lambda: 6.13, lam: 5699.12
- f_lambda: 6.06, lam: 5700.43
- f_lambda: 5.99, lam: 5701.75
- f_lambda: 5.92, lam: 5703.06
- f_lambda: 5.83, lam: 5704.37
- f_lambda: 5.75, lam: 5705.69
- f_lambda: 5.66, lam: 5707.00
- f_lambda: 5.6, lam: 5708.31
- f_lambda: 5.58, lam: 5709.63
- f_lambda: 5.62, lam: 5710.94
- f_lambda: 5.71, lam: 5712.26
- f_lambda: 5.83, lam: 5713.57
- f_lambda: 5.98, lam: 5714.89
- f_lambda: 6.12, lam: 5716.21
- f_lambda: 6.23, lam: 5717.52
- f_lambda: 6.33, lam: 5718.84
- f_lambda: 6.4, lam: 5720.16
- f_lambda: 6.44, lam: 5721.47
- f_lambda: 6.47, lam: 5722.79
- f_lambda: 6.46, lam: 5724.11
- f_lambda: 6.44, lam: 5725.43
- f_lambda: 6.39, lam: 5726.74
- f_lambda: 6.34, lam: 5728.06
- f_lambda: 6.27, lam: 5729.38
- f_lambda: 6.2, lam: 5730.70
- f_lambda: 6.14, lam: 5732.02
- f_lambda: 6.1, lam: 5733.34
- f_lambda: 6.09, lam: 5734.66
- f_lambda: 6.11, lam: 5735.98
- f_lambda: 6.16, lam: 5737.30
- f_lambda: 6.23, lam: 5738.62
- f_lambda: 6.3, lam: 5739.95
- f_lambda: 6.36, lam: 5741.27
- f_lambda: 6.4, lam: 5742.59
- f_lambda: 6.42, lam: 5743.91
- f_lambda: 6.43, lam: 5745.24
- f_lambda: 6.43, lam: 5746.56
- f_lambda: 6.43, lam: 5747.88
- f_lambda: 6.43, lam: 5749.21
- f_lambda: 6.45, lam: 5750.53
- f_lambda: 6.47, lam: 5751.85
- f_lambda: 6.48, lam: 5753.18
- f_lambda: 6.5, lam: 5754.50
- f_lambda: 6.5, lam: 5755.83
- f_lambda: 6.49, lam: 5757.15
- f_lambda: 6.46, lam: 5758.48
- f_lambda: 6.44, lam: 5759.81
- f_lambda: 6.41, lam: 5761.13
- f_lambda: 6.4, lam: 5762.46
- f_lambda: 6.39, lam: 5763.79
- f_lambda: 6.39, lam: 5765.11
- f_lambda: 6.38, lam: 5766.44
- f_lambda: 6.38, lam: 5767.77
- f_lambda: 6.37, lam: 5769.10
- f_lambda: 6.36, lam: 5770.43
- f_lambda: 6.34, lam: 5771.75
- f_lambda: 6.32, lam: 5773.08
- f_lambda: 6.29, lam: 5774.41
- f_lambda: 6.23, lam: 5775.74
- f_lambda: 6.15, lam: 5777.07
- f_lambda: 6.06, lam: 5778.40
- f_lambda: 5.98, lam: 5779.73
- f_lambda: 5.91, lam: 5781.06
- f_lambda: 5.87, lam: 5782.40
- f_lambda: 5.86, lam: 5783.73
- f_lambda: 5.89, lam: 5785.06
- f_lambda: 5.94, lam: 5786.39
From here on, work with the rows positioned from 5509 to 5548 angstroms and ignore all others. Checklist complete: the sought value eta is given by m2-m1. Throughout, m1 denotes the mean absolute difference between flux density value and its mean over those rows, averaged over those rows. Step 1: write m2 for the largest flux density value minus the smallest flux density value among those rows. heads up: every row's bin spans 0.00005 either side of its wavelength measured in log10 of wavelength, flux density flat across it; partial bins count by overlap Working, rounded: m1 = 0.144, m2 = 0.60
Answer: 0.46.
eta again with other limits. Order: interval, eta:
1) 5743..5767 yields 0.09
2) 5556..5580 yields 0.41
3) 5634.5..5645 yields 0.07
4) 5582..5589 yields 0.30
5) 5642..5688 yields 0.39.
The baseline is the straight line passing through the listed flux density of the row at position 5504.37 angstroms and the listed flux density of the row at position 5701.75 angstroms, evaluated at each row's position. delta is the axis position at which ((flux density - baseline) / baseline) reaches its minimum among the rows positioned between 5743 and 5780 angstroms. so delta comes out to 5779.73 angstroms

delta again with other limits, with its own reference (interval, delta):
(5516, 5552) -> 5528.51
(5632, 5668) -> 5658.58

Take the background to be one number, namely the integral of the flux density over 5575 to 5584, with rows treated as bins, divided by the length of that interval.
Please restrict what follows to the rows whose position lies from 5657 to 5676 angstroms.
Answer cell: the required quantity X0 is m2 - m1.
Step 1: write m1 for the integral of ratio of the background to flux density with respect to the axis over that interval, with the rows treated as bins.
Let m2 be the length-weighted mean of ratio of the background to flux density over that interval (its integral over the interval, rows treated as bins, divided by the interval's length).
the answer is -17.2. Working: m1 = 18.2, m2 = 0.958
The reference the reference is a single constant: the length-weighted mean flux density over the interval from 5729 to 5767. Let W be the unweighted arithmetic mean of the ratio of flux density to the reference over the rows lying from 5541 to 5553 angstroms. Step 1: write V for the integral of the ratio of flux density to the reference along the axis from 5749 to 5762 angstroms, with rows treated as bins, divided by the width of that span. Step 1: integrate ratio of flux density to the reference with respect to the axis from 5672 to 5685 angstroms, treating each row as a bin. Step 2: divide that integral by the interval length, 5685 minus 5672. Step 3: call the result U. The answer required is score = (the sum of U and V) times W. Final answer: 2.02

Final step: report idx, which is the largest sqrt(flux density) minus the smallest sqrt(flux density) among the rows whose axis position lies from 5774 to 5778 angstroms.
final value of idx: 0.028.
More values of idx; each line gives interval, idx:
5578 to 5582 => 0.006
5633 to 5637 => 0.020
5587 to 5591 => 0.008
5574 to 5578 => 0.027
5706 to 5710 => 0.017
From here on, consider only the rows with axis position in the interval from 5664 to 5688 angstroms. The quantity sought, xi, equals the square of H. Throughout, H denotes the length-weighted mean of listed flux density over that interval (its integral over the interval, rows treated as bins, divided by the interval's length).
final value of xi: 40.0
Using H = 6.33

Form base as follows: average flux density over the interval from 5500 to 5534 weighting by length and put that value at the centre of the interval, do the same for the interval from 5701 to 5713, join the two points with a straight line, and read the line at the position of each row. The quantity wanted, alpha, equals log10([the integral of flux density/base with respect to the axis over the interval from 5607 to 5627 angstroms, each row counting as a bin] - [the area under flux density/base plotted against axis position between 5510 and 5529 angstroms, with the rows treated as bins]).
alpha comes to 0.21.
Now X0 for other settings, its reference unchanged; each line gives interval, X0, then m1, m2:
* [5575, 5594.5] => -19.2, 20.2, 1.036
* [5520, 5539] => -17.8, 18.8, 0.988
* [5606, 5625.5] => -18.5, 19.5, 0.998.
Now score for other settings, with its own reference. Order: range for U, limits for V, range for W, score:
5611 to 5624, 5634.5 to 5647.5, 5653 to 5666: 1.84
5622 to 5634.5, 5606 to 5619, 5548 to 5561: 1.95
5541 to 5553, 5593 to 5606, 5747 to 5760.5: 1.95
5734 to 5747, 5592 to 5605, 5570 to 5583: 1.78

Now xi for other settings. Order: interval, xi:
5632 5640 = 39.2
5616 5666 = 38.0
